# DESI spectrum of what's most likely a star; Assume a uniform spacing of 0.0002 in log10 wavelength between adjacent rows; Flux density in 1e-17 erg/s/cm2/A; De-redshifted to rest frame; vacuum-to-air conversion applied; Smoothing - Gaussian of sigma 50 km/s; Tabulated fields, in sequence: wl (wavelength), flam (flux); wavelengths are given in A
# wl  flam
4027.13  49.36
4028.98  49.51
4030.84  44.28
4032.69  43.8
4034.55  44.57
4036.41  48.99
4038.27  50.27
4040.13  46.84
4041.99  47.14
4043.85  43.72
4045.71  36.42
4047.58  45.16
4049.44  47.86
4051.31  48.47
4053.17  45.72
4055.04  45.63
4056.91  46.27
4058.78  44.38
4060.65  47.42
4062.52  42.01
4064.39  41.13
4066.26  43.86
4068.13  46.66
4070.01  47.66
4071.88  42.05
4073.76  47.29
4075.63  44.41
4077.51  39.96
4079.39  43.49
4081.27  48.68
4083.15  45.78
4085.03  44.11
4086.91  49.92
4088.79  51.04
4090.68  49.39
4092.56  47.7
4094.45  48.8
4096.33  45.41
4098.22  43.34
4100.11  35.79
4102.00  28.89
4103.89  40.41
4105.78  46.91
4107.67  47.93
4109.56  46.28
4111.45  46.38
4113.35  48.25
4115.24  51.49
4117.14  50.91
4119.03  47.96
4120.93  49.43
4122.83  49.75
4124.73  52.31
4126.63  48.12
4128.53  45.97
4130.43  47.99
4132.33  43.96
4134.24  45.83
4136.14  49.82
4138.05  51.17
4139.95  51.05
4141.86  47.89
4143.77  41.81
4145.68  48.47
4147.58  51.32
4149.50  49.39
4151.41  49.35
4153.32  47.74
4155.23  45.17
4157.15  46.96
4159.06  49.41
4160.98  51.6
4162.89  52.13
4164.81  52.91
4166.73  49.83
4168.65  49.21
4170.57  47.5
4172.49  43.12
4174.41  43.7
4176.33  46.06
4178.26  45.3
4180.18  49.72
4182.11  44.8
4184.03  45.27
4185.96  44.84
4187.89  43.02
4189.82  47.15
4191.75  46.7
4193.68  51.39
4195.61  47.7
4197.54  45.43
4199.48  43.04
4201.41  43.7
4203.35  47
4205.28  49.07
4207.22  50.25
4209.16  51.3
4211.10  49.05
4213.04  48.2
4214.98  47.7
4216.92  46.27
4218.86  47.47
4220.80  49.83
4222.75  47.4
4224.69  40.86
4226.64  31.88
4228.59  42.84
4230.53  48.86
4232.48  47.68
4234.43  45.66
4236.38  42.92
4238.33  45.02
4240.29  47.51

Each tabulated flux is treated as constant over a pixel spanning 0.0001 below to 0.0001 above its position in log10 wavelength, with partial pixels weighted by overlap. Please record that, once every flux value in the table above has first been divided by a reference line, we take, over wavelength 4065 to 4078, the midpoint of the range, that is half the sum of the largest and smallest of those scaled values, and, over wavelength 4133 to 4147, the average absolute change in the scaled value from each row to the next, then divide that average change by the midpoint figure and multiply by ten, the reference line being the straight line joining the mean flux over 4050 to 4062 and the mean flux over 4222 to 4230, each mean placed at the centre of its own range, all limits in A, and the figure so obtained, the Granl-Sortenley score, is 0.85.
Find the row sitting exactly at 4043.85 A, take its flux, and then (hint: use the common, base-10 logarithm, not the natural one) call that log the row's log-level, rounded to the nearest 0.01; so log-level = 1.64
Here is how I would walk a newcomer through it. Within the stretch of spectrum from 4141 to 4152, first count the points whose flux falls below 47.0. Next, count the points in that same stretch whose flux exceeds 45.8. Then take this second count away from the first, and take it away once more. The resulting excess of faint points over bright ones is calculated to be -9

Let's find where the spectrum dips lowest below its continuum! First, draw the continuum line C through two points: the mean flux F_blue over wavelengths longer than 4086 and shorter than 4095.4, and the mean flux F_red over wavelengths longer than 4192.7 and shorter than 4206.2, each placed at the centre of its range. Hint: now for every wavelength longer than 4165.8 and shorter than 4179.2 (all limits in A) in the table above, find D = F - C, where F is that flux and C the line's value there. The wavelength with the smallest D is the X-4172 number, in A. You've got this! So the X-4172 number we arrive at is 4172.49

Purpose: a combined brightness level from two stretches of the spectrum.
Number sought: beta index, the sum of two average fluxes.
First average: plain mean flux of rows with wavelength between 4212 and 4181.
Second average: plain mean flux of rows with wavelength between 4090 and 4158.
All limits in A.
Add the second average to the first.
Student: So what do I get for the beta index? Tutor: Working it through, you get 93.8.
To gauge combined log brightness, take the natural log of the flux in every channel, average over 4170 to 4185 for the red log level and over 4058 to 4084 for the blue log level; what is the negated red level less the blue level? -7.62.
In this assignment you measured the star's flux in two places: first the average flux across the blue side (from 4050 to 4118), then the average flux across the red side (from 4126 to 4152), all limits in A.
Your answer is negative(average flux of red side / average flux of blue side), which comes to -1.06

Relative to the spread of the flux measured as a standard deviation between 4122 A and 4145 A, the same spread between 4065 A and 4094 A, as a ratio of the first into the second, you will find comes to 1.0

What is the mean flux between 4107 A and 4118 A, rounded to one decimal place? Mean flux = 48.5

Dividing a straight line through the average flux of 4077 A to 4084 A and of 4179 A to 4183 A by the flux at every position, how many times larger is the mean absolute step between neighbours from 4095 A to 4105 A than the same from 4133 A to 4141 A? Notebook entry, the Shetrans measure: 7.2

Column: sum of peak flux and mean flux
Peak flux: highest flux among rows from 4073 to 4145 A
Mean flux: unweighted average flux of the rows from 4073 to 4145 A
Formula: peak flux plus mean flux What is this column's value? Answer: 99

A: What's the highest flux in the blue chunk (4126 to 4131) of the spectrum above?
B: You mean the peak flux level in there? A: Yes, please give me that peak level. 48.12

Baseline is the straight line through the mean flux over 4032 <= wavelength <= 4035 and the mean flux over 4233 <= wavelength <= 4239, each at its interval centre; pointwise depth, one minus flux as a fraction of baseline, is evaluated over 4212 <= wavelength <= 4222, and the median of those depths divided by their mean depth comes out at 0.94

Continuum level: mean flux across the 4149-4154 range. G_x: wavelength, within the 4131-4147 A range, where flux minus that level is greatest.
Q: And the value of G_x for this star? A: 4138.05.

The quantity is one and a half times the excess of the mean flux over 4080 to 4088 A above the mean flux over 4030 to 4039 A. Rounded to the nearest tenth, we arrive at 1.1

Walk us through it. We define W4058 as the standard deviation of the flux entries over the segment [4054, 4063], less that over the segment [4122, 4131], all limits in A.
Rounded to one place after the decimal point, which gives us -0.3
